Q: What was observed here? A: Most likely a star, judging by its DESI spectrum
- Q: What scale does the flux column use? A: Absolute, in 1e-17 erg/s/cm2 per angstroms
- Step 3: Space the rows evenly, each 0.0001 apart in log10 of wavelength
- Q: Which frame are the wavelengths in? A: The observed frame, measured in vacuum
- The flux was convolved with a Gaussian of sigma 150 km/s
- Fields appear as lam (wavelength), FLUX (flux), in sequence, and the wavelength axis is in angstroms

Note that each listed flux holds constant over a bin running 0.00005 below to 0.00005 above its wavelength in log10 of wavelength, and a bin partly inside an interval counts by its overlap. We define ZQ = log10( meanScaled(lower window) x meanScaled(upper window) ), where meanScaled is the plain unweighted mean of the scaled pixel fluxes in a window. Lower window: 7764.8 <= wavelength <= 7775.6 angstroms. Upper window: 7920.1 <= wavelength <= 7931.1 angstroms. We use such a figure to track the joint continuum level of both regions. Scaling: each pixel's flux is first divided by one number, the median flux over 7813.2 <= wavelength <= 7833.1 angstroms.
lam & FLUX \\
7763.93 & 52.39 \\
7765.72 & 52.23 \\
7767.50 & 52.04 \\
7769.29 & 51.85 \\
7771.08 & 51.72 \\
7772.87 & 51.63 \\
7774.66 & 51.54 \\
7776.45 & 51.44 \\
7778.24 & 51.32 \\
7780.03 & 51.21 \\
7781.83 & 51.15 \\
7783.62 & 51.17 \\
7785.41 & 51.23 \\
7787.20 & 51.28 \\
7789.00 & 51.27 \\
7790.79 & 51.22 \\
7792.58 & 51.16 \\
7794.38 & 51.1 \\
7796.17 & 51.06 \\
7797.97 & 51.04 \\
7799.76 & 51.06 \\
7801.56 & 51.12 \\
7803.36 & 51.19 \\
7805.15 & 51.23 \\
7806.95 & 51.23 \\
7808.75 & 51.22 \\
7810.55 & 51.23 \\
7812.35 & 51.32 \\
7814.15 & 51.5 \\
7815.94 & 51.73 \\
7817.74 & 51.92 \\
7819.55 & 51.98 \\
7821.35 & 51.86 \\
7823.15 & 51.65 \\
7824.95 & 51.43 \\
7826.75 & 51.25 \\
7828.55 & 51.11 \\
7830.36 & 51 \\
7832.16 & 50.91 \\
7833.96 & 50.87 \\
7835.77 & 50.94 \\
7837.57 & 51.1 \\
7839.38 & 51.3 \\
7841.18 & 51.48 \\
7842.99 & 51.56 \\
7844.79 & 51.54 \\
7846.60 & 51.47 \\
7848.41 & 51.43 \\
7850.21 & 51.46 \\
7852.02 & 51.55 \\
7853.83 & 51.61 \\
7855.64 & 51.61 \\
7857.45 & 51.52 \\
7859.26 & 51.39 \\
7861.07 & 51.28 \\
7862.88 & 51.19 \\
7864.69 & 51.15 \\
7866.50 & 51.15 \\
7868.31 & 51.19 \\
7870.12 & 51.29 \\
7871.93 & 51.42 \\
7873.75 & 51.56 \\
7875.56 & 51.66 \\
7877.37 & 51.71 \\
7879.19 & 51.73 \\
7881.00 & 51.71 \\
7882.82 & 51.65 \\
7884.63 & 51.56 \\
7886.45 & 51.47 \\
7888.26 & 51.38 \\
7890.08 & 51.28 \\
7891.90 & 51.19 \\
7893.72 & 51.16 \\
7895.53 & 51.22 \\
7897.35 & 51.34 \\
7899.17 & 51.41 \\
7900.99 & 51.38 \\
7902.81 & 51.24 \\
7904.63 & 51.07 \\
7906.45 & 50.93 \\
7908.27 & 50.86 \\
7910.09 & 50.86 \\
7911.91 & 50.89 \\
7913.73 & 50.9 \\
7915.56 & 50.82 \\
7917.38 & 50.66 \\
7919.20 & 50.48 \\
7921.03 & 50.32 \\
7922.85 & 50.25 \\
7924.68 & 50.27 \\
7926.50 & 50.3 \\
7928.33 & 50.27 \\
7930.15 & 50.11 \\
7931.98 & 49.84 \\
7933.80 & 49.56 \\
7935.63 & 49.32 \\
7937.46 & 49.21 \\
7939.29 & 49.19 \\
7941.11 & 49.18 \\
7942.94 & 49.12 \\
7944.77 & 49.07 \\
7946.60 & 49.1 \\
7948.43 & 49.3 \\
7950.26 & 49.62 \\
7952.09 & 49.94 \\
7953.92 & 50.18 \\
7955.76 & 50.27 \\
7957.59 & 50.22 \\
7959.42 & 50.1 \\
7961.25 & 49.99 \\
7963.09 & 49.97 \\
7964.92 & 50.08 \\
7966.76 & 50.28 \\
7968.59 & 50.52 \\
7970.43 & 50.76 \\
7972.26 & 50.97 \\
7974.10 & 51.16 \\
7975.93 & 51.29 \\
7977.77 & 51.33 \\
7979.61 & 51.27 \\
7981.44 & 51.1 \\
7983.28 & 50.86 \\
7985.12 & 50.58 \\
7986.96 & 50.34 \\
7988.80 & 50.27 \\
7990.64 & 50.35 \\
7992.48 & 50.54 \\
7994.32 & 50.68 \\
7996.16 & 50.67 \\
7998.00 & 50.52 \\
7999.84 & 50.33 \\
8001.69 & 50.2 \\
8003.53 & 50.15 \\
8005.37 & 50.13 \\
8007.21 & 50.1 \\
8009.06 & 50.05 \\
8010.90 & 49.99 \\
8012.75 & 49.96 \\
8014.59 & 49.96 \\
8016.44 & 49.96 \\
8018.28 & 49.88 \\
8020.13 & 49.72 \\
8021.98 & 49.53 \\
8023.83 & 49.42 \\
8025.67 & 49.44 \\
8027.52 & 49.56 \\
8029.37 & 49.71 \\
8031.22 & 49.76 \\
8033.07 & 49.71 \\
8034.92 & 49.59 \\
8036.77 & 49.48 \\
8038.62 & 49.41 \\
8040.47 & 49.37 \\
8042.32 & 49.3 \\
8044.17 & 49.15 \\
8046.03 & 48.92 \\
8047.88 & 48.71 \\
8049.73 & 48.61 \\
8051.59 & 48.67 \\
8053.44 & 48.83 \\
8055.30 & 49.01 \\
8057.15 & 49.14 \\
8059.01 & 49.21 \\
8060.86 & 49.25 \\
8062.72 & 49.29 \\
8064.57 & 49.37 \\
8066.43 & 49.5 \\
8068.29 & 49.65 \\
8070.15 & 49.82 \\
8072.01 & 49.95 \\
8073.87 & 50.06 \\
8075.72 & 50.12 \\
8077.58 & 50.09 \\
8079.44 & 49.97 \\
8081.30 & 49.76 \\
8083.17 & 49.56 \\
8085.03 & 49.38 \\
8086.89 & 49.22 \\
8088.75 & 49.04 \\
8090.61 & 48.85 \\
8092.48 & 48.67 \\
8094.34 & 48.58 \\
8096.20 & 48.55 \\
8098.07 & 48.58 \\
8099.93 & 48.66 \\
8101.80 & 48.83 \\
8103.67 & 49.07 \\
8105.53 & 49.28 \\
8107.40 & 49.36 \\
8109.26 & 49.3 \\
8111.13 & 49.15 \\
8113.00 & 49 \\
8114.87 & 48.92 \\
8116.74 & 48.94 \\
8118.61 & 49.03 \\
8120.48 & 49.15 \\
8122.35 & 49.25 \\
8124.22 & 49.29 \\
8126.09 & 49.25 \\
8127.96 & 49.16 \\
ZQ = -0.008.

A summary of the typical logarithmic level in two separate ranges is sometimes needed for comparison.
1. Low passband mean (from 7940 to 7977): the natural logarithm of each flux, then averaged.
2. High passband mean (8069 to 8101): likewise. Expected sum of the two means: 7.81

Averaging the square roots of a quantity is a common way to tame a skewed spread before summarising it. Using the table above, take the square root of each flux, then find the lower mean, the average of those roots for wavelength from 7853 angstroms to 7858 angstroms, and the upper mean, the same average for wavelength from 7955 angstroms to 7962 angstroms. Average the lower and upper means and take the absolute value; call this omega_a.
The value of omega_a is 7.13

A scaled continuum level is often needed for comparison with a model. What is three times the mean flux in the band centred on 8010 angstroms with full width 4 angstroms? 150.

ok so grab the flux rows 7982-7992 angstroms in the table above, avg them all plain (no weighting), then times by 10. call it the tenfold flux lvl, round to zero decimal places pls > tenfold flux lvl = 505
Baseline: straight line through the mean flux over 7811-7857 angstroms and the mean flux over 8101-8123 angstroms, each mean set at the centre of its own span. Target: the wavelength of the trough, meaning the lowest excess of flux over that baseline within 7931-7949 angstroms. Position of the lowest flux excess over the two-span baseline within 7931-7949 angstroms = 7944.77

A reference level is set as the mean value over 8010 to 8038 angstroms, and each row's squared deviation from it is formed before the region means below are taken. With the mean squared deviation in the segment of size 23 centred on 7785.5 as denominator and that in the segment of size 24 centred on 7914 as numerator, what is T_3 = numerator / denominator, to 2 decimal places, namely 0.48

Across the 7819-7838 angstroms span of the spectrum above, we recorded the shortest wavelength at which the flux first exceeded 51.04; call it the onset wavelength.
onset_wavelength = 7819.55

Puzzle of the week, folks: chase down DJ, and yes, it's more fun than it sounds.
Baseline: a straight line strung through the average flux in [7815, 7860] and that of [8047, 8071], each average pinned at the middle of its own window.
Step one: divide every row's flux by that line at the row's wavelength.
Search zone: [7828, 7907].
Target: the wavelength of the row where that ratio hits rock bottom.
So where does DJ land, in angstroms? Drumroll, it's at 7833.96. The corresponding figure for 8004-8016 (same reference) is 8012.75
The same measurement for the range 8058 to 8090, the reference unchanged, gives 8059.01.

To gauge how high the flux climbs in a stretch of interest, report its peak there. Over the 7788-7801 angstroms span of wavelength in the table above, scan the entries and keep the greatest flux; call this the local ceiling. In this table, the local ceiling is 51.27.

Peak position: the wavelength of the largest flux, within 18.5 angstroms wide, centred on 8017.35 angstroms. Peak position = 8009.06 angstroms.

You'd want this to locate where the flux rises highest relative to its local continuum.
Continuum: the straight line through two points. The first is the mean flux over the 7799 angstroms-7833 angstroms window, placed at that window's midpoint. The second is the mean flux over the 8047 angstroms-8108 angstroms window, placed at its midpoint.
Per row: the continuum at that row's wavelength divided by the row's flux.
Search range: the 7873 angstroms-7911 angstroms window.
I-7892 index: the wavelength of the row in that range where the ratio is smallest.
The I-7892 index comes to 7879.19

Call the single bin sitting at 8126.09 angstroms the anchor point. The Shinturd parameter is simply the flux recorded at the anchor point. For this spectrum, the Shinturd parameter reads 49.25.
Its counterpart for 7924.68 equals 50.27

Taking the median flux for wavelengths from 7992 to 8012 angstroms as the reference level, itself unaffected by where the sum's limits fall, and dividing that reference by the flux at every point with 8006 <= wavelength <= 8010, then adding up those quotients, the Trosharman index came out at 2.00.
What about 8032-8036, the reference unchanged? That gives 2.02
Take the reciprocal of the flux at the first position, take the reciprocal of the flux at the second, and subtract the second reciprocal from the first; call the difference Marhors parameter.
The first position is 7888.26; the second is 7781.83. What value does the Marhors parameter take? -0.0001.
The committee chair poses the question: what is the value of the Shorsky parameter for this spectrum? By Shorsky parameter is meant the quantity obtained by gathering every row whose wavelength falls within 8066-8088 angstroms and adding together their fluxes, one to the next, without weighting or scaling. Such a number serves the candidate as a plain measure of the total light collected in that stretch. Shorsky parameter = 597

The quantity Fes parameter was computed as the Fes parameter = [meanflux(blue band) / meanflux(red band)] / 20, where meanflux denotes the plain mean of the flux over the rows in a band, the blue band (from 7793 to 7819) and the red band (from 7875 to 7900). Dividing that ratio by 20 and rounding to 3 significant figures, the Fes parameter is 0.0498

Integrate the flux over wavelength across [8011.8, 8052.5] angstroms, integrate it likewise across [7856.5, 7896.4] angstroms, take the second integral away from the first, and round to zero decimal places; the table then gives -39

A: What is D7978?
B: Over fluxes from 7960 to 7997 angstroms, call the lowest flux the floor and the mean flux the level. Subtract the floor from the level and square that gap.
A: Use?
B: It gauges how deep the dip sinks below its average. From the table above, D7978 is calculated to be 0.5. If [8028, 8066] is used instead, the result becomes 0.4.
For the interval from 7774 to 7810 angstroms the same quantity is 0.0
